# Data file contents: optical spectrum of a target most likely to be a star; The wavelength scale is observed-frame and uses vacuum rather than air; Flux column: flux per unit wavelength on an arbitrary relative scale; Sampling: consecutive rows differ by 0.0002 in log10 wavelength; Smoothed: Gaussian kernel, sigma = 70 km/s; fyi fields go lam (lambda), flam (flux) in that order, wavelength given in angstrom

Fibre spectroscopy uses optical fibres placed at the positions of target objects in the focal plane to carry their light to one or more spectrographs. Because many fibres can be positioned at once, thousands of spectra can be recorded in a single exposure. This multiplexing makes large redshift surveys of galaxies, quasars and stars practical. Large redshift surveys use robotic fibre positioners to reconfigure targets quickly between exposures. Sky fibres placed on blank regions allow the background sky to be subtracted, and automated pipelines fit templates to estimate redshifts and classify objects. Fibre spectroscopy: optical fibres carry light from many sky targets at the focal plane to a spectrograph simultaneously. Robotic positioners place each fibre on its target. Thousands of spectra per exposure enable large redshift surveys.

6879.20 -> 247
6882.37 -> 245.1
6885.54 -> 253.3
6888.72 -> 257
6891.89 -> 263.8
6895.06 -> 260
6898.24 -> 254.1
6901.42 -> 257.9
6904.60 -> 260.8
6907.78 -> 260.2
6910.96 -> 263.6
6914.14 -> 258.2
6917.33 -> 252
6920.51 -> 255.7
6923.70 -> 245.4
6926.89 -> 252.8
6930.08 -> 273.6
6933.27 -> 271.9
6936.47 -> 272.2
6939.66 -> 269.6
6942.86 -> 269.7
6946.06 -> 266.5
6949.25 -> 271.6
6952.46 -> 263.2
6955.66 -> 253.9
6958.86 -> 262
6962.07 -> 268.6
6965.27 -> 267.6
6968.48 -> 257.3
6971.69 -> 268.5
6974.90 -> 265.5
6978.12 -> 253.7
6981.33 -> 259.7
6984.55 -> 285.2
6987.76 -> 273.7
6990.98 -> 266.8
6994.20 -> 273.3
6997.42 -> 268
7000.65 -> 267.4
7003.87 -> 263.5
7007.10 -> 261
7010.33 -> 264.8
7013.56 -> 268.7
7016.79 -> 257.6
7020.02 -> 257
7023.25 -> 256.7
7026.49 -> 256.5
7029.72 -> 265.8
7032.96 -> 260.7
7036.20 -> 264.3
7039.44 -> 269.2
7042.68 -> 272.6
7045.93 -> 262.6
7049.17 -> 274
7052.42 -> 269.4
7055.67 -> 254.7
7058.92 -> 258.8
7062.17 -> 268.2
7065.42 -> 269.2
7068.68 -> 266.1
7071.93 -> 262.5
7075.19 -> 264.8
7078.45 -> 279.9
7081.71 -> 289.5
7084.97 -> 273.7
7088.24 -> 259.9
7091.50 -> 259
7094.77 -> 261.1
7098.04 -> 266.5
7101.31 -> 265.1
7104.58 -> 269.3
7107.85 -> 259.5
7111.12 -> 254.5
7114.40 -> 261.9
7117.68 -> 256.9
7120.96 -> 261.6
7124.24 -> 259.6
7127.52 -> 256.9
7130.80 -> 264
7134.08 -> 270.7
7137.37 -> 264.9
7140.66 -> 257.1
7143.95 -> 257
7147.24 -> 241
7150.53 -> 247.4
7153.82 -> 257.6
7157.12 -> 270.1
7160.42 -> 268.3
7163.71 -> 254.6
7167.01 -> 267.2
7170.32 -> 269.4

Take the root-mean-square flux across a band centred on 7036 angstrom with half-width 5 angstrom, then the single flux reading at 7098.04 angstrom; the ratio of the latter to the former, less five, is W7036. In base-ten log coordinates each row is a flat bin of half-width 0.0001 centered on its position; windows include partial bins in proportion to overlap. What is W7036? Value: -3.99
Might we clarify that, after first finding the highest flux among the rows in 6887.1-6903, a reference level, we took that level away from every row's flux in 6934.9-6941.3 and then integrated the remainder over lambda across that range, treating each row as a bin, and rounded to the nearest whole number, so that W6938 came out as 45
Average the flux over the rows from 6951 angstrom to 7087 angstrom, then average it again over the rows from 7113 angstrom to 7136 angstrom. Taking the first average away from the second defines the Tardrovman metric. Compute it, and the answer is -4.2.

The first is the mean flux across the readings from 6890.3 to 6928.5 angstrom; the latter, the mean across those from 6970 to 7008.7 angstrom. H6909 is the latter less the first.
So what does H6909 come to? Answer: 10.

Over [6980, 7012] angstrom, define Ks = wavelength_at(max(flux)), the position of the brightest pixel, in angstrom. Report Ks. 6984.55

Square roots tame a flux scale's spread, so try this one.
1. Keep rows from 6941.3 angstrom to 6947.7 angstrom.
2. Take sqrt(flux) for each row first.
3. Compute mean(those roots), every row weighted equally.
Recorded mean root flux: 16.4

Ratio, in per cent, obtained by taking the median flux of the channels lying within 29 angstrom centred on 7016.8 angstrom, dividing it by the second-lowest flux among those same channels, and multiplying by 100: 102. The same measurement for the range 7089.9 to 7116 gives 101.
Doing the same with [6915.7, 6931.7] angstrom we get 100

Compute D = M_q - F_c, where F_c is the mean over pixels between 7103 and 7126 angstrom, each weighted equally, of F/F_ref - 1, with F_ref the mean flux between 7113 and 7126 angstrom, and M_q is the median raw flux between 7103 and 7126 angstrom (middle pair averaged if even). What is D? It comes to 260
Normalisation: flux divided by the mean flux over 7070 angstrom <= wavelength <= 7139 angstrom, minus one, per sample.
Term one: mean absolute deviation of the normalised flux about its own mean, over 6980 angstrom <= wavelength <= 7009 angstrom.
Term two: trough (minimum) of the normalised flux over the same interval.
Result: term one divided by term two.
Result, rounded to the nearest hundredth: -1.12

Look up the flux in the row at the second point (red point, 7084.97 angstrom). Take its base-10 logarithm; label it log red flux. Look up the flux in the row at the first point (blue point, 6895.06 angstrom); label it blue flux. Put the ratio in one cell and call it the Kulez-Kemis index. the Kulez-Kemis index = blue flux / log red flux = 106.7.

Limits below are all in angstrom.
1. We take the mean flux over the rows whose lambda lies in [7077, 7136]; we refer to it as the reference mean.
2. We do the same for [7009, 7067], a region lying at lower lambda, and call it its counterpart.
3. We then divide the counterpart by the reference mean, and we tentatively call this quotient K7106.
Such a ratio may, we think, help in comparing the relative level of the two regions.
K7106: 1.00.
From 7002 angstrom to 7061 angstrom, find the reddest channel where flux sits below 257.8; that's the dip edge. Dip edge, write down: 7055.67 angstrom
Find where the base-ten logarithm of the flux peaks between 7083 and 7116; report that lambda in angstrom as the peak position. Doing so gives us 7084.97 angstrom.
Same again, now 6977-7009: 6984.55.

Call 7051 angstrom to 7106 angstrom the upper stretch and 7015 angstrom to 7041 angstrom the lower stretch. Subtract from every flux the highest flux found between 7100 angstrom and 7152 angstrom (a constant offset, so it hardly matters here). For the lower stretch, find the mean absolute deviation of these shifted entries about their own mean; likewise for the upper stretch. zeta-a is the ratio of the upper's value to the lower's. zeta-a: 1.5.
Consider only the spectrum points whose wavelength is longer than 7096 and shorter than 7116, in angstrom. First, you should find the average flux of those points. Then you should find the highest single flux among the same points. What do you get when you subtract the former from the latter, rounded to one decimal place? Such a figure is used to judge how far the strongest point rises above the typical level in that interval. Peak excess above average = 6.5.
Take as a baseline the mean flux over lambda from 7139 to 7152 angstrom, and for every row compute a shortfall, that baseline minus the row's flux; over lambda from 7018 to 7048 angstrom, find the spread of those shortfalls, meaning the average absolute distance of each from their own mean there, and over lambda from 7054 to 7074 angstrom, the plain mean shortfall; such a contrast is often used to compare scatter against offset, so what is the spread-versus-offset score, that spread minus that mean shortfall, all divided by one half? 34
